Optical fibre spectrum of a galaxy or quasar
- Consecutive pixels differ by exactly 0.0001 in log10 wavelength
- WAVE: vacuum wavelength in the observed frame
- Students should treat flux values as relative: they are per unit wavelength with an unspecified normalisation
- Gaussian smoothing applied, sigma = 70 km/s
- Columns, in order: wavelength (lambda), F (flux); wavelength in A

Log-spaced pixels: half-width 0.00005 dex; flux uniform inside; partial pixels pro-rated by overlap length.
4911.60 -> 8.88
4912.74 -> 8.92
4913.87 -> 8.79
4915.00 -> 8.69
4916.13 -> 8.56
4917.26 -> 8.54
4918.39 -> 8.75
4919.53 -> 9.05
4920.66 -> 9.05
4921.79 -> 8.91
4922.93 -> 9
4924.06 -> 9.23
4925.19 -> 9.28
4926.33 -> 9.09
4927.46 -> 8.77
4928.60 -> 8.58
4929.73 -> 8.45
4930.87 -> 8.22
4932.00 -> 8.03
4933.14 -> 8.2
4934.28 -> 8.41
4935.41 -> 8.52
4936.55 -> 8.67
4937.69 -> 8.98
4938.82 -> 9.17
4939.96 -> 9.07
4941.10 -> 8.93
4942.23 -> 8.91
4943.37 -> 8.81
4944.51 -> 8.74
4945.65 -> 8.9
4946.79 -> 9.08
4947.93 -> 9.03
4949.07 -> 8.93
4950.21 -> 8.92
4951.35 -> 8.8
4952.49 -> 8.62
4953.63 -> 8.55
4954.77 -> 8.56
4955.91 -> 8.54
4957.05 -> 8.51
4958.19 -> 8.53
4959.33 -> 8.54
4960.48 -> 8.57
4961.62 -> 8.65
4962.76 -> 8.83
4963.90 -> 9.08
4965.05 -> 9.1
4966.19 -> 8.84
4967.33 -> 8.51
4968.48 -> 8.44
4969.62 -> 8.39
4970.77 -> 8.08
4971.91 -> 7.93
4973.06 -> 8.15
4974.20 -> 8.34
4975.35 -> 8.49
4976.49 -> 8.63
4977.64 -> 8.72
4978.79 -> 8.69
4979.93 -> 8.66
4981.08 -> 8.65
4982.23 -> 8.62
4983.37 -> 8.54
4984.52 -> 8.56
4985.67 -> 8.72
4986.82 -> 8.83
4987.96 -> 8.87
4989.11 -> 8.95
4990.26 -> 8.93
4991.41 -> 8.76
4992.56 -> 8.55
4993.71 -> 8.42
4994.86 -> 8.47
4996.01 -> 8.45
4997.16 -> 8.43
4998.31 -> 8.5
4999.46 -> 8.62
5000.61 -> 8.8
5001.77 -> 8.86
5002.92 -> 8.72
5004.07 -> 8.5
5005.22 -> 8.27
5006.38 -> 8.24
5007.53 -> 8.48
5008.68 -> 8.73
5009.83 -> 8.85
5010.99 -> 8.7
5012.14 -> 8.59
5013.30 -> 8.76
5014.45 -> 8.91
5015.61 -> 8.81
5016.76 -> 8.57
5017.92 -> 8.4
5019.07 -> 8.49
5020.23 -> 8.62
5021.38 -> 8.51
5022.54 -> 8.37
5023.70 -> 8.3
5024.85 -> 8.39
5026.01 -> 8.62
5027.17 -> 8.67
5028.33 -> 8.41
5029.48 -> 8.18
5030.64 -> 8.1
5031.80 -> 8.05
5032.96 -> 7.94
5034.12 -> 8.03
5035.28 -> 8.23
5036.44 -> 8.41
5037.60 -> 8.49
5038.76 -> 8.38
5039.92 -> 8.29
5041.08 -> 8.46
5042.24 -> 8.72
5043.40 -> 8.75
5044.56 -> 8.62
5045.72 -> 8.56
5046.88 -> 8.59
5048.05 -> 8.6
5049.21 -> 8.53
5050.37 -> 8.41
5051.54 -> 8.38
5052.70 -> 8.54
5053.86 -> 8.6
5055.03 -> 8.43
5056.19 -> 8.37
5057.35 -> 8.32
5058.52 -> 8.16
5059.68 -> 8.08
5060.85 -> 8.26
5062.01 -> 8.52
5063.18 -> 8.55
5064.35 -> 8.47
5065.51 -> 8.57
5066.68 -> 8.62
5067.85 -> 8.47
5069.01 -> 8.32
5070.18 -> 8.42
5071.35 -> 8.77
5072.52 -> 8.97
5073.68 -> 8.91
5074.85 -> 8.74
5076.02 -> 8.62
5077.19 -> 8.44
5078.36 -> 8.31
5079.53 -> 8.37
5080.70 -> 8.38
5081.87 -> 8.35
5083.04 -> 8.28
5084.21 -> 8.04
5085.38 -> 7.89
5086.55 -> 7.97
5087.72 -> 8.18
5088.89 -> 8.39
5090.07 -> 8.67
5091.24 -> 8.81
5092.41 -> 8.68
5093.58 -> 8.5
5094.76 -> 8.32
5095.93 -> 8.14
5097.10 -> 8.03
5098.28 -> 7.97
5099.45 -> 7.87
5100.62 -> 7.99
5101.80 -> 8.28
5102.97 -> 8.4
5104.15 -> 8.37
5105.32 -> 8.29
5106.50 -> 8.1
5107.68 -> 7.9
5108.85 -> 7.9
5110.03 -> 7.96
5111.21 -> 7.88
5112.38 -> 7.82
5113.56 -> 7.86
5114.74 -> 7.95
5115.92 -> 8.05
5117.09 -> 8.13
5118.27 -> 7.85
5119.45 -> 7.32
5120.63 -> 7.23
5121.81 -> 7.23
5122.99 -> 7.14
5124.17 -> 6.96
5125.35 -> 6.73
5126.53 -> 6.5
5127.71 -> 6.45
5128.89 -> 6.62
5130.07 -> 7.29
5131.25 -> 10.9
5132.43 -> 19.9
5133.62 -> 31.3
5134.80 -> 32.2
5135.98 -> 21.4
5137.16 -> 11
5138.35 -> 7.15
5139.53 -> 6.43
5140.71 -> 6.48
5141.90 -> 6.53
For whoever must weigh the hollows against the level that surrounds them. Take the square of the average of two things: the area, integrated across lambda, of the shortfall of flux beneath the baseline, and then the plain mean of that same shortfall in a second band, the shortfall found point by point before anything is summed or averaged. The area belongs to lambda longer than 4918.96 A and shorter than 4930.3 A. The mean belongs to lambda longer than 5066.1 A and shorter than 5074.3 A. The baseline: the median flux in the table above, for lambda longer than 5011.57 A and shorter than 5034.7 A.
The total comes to 8.3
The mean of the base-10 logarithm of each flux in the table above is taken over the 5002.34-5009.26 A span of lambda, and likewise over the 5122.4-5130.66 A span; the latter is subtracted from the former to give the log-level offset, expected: 0.10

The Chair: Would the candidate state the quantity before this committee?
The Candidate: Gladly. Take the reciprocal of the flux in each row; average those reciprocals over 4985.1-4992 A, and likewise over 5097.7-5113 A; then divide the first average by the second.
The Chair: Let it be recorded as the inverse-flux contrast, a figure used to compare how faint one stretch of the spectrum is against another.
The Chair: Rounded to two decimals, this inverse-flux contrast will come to 0.91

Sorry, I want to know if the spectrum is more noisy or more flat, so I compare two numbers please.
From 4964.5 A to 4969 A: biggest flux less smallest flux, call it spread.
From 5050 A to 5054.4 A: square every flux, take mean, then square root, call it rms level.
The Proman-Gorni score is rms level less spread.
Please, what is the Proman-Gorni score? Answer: 7.8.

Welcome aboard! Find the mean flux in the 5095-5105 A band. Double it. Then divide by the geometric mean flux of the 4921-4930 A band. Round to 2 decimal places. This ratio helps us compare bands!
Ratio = 1.83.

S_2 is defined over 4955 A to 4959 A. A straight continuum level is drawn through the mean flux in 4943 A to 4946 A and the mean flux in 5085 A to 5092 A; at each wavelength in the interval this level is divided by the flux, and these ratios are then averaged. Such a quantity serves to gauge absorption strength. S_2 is 1.029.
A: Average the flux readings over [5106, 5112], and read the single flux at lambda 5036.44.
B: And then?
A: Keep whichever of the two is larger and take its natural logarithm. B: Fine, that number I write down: 2.13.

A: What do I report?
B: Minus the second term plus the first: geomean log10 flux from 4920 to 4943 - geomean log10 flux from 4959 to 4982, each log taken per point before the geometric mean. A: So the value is 0.010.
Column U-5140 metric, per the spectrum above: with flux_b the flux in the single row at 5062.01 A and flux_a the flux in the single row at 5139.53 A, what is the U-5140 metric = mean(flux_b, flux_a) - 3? 4.5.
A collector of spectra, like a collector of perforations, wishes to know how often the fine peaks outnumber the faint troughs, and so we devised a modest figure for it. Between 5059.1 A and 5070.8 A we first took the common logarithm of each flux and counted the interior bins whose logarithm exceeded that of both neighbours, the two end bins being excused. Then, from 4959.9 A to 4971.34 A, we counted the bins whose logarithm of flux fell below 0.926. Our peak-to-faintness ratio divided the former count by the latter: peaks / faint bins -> 1.00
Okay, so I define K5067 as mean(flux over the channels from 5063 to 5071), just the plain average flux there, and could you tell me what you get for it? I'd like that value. 8.49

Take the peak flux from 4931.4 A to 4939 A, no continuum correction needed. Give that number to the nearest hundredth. 9.17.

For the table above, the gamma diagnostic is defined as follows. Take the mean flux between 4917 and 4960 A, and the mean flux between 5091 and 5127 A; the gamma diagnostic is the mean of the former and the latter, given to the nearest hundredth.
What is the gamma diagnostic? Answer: 8.32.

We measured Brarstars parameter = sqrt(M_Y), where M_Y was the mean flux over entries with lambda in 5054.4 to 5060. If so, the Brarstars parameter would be 2.88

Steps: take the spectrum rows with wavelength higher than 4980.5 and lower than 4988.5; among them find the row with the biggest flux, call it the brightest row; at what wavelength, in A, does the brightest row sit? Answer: 4987.96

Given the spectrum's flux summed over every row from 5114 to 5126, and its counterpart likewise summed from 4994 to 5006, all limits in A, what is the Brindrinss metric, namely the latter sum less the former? 11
